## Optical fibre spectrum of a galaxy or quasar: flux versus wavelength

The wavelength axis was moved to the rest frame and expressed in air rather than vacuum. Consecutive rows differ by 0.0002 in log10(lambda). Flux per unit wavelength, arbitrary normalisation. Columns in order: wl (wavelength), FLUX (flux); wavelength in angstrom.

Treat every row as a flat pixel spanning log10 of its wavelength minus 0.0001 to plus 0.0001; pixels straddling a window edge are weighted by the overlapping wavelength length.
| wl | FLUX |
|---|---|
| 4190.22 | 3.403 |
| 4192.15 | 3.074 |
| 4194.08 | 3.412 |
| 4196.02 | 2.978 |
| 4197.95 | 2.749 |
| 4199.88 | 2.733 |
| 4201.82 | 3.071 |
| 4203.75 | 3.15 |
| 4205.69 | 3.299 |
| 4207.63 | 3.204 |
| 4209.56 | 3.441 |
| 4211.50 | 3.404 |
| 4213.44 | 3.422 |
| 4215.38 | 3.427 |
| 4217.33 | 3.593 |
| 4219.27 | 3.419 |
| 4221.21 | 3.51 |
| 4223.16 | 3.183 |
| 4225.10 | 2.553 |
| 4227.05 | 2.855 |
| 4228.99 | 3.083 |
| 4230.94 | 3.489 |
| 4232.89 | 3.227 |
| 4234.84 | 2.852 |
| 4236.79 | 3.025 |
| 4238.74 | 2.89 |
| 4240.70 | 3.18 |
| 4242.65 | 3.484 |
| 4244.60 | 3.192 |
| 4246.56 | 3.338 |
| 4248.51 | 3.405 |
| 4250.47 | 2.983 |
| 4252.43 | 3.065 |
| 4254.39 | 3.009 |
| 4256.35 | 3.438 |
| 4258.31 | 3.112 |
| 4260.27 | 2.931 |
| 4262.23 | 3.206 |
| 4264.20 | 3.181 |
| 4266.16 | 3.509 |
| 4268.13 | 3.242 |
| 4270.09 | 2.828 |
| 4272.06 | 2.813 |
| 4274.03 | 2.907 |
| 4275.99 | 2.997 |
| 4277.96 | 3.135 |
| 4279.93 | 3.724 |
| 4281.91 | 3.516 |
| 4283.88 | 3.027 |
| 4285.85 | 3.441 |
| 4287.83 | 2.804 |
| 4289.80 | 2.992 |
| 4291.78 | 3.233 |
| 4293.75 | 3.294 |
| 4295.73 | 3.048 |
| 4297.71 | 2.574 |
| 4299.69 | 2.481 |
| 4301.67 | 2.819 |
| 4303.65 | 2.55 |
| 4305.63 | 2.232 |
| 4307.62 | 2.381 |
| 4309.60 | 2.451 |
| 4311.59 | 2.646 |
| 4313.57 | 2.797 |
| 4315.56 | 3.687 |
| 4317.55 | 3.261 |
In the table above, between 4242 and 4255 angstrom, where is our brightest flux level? 4242.65 angstrom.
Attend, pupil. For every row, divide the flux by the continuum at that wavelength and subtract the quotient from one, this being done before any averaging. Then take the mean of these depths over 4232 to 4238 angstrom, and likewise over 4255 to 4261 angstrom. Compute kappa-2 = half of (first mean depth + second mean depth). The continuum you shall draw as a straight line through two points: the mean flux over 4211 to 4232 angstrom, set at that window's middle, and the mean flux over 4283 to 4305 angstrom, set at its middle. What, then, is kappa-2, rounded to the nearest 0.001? 0.016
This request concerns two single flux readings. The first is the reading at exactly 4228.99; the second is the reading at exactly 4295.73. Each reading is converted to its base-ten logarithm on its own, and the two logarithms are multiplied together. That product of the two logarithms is 0.24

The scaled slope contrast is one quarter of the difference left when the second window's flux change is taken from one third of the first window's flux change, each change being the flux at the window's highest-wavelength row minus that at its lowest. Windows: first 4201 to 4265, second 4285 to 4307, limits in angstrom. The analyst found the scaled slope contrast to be 0.31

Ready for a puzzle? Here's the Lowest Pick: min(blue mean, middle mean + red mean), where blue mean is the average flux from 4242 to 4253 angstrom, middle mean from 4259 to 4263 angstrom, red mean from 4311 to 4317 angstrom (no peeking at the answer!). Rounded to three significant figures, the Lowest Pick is 3.24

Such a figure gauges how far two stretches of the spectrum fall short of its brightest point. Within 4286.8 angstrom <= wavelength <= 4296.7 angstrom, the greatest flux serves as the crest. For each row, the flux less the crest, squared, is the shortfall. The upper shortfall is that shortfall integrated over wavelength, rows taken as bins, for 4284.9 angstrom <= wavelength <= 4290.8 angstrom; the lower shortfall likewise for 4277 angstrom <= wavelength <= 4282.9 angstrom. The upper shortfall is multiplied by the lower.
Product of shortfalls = 0.36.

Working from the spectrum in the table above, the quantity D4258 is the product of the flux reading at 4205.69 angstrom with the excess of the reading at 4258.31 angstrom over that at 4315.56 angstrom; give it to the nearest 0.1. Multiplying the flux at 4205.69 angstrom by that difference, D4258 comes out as -1.9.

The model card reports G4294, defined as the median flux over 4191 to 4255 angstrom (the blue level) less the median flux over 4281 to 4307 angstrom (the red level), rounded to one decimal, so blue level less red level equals 0.2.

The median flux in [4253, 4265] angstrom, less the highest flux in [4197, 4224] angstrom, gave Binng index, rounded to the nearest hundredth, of -0.45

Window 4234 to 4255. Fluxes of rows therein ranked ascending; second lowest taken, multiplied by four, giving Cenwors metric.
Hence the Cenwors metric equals 11.6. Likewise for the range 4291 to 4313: 9.5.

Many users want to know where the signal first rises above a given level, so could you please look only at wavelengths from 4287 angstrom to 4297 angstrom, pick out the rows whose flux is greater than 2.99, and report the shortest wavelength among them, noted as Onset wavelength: 4289.80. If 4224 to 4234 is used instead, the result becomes 4228.99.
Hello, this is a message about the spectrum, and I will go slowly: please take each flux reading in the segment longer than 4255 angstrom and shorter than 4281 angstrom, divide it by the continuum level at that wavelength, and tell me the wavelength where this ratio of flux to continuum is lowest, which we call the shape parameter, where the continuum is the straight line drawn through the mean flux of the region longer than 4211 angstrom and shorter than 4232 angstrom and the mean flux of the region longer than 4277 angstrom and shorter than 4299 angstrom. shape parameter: 4272.06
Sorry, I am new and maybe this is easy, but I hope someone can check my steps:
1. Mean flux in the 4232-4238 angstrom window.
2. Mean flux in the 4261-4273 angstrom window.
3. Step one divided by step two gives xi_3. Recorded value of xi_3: 0.97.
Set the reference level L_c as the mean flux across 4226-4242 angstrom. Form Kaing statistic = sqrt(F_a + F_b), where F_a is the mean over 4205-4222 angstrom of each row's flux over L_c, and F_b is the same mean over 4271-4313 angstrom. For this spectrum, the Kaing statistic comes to 1.43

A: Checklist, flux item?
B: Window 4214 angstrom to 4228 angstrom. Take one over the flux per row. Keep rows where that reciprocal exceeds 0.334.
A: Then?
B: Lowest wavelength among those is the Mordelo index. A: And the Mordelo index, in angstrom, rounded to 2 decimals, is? 4225.10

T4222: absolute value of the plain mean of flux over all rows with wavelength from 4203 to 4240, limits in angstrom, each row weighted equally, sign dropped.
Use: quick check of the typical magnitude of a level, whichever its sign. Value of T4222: 3.21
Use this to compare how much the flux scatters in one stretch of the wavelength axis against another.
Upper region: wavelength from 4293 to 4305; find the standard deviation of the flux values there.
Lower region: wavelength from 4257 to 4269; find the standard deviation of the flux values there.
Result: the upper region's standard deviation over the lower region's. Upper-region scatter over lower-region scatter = 1.7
